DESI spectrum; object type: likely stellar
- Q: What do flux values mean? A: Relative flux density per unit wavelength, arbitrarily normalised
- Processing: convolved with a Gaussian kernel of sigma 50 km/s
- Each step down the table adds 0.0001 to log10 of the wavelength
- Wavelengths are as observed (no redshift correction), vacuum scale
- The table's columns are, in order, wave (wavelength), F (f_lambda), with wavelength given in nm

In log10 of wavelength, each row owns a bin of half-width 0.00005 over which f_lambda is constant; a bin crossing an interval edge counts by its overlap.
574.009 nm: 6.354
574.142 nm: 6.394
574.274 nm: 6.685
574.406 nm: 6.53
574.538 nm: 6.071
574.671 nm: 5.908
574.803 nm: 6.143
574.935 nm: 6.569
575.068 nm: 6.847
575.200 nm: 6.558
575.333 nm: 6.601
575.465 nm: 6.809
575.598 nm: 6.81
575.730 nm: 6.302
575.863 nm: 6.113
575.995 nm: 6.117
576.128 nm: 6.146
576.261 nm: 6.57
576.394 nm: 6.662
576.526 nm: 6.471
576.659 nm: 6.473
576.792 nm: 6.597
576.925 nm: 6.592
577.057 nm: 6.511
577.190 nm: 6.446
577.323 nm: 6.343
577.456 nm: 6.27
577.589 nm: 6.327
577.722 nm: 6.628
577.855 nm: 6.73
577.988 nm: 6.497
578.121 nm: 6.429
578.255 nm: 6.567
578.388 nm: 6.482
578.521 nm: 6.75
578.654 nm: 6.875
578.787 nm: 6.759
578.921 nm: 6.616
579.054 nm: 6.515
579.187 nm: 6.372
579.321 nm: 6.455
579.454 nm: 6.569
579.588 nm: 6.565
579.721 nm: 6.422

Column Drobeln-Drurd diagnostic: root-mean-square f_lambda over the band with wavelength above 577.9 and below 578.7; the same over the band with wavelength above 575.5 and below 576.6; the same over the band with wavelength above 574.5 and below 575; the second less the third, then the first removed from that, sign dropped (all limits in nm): 6.38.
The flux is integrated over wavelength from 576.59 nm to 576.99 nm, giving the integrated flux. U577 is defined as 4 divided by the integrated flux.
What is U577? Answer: 1.53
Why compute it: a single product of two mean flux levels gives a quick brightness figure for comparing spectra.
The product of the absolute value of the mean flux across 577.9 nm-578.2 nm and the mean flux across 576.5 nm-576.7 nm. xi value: 41.8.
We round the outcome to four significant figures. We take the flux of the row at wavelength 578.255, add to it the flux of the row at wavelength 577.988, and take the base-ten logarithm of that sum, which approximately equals 1.116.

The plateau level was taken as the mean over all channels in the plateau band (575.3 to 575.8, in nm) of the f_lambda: 6.63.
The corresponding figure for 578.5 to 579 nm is 6.75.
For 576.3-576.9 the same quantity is 6.55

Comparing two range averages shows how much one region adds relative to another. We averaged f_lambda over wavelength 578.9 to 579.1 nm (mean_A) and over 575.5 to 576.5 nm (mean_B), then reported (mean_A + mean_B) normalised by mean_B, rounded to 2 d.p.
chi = 2.03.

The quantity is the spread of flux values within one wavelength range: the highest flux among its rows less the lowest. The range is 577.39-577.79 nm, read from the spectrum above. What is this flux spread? 0.4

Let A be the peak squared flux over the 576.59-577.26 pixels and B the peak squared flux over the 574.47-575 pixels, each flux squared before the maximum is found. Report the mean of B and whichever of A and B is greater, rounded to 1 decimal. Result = 43.3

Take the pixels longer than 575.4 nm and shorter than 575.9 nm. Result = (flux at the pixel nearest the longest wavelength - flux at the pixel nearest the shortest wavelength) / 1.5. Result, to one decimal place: -0.5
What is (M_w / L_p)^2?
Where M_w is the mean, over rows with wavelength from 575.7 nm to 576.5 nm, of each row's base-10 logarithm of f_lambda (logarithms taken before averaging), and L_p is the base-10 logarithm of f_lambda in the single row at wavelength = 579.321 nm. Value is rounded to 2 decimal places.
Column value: 0.98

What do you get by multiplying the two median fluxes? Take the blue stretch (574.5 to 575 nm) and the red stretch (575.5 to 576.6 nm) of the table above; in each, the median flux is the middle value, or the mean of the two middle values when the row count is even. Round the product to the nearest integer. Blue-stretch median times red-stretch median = 39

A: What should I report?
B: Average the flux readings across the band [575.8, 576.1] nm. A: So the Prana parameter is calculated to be 6.12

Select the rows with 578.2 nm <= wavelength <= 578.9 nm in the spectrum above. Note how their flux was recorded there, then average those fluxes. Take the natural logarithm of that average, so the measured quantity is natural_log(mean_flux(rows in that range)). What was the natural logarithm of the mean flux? 1.90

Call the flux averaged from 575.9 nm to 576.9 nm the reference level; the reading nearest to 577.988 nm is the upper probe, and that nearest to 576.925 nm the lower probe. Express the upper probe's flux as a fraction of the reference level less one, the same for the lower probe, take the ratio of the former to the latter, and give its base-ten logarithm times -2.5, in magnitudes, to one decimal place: 1.0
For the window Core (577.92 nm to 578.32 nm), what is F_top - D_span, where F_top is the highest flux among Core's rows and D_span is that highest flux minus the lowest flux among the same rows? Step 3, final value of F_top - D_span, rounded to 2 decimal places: 6.43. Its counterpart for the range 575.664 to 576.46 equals 6.11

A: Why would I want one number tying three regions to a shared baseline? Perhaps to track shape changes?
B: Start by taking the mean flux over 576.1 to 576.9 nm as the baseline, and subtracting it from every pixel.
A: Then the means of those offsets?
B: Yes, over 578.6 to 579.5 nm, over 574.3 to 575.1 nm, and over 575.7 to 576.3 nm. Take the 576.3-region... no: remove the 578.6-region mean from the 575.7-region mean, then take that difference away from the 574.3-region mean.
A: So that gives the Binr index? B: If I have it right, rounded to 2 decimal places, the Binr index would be 0.20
